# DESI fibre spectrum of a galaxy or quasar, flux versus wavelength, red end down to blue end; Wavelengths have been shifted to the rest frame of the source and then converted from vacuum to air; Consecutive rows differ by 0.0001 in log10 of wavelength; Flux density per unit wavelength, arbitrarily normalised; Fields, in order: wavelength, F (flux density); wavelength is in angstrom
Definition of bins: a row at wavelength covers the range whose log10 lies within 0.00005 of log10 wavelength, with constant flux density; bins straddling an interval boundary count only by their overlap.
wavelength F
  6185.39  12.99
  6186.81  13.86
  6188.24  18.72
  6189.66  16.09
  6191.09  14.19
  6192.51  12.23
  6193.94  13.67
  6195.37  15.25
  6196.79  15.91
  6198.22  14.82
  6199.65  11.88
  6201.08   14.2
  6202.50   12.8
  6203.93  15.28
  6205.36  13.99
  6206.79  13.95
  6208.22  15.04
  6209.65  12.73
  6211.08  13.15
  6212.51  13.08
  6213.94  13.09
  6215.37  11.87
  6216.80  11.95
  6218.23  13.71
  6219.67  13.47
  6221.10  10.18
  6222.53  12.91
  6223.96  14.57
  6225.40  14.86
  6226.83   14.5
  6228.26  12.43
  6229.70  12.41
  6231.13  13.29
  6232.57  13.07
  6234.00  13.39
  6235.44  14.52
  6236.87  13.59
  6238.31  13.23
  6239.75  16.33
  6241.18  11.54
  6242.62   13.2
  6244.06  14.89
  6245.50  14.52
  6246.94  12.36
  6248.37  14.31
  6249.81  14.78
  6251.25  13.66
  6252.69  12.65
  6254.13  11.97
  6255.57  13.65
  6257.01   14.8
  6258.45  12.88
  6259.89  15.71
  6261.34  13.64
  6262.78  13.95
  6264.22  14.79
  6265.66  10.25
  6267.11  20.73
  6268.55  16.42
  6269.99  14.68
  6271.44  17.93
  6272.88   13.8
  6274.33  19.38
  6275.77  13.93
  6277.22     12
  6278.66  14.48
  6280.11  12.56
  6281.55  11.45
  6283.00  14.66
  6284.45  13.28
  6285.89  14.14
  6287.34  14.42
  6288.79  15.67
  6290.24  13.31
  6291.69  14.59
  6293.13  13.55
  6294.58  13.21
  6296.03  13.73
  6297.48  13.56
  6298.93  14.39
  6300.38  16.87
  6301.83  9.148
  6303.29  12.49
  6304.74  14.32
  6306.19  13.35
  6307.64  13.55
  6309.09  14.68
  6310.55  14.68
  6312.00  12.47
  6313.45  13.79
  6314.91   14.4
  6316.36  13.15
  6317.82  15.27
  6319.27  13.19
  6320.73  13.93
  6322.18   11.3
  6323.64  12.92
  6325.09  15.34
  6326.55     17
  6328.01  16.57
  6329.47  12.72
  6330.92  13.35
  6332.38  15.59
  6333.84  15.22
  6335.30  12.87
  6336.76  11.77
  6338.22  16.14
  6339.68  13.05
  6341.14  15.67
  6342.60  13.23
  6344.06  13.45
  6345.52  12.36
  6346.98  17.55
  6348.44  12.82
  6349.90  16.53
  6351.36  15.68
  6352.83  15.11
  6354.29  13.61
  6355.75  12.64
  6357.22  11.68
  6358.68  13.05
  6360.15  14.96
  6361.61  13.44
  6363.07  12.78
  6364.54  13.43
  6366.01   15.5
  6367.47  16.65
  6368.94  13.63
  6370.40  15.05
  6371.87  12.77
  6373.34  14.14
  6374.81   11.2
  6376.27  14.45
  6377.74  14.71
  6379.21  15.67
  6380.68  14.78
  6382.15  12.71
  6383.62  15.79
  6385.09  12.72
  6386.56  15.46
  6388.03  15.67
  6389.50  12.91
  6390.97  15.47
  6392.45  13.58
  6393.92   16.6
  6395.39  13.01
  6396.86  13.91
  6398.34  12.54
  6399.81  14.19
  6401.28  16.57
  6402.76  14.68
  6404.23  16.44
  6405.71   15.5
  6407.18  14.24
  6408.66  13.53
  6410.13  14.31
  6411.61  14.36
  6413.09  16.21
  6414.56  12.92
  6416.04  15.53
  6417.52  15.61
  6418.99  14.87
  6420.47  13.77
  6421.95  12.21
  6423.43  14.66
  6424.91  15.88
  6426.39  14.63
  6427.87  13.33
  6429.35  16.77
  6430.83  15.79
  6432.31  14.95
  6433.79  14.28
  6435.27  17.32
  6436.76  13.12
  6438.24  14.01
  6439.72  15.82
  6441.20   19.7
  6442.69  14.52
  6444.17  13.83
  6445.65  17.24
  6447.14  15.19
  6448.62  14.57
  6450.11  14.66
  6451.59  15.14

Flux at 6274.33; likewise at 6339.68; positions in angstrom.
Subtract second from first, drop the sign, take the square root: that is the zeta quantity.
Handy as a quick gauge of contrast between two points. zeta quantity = 2.5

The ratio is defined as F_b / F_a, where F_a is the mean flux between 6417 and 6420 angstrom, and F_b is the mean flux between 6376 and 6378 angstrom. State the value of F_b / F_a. 0.96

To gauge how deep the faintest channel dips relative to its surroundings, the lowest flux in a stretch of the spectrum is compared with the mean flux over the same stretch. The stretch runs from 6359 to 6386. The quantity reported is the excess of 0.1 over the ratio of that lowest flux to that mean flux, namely -0.693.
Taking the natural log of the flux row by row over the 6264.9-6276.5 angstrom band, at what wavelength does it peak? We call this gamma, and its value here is 6267.11 angstrom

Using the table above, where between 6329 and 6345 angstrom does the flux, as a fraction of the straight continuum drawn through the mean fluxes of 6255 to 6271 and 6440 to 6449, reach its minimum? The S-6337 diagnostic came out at 6336.76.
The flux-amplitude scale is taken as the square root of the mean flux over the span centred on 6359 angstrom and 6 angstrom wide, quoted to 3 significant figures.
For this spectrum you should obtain 3.64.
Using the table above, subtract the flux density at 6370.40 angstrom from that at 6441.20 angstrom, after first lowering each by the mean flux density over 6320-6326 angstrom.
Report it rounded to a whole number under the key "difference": 5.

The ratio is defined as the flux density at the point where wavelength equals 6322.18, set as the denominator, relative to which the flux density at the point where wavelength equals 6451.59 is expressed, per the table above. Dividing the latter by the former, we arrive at 1.3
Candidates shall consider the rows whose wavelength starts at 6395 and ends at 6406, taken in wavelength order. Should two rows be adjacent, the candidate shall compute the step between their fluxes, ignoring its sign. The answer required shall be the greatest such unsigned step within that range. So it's 2.4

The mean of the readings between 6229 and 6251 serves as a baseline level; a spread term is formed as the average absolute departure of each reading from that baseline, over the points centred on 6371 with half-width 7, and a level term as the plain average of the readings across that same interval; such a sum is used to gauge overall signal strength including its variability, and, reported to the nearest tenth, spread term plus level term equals 15.4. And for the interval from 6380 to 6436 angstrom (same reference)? 16.1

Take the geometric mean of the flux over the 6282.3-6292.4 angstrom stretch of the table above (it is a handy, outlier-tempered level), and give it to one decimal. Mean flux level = 14.3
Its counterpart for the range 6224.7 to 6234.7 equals 13.4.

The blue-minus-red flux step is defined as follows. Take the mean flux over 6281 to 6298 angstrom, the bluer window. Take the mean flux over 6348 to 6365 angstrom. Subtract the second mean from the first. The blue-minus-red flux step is 0.0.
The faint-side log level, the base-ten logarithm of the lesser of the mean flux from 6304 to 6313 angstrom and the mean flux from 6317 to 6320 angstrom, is 1.14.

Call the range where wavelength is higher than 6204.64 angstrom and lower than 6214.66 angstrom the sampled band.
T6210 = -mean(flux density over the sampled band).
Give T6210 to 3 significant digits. -13.6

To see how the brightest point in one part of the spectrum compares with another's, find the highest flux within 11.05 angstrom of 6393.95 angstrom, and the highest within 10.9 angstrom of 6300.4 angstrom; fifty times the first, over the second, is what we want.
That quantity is 49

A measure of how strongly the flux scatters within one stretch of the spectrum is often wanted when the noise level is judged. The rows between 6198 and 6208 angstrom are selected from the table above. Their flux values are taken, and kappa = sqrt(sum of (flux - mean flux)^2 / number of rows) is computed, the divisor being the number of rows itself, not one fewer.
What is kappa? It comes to 1.1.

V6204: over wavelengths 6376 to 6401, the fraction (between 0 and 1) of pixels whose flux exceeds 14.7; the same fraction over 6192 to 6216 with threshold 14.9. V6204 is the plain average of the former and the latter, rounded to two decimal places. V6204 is 0.35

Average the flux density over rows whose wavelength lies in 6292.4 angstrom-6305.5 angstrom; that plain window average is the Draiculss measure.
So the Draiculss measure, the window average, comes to 13.5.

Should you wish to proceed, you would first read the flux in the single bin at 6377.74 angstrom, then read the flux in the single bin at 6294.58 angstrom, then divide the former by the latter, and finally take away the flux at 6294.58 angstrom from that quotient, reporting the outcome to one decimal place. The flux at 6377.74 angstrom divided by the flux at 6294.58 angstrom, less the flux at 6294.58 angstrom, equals -12.1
